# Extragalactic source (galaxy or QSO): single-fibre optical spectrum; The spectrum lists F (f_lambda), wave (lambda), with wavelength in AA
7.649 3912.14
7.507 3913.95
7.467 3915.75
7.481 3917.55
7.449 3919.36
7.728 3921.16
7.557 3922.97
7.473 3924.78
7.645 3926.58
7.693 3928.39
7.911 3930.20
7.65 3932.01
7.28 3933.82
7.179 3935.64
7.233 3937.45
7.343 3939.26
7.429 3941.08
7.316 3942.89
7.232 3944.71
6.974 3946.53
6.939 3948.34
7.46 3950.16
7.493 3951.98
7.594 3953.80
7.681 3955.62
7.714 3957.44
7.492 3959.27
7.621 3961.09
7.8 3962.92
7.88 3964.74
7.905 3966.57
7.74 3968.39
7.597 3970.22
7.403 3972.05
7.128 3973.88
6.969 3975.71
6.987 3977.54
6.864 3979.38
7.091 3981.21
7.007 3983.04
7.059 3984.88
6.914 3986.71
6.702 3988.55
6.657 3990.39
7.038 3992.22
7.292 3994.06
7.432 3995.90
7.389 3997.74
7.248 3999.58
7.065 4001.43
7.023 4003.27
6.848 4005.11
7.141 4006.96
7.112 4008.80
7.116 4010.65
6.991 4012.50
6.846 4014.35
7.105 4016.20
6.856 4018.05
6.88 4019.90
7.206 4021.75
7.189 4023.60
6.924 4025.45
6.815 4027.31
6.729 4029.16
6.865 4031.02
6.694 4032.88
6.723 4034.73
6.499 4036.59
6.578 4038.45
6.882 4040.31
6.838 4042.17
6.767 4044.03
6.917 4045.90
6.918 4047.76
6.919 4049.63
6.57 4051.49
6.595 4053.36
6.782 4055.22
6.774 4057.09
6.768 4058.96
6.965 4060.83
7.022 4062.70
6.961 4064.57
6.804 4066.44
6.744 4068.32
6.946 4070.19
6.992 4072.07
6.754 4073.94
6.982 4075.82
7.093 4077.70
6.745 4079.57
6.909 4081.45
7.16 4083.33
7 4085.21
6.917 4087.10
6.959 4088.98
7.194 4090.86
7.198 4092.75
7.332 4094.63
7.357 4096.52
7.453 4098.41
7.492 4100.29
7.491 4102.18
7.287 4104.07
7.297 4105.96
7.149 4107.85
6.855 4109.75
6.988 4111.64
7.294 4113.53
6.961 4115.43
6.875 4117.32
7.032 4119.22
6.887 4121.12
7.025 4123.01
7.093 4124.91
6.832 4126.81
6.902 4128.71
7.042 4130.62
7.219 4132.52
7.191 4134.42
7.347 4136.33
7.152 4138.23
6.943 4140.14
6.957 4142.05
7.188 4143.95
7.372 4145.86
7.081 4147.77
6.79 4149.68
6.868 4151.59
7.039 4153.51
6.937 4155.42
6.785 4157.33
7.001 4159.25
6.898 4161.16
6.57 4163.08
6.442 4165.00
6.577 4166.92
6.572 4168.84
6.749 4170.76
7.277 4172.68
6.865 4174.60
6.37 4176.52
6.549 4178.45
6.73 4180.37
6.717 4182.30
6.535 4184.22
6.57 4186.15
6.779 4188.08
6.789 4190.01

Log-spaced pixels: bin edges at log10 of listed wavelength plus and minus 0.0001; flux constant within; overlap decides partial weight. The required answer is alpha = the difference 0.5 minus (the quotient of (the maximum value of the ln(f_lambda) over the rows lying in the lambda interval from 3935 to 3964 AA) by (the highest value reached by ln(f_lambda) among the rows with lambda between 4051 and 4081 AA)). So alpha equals -0.55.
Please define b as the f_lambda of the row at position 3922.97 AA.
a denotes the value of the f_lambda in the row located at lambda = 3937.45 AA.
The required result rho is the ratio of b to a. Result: 1.04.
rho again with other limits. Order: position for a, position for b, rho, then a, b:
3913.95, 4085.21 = 0.93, 7.507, 7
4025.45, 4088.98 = 1.01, 6.924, 6.959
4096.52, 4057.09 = 0.92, 7.357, 6.774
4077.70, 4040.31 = 0.97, 7.093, 6.882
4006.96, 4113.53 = 1.02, 7.141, 7.294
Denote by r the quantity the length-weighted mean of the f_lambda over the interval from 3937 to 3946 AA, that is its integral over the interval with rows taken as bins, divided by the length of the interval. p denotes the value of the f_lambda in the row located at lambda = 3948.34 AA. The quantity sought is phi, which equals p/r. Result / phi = 0.95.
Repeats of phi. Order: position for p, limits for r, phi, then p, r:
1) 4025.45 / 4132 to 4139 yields 0.96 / 6.924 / 7.2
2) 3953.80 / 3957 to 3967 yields 0.98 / 7.594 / 7.7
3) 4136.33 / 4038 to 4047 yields 1.08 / 7.347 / 6.8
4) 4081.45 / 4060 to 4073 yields 1.00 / 6.909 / 6.9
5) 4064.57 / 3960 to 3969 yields 0.89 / 6.961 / 7.8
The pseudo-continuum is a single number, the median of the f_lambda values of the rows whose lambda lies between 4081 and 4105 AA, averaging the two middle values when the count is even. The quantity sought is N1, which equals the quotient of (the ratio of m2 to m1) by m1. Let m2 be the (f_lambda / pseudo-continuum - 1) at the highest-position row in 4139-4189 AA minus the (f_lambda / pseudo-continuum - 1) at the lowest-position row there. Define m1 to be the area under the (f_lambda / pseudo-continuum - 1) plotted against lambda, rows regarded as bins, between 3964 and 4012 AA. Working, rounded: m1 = -0.2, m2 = -0.02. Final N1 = -0.79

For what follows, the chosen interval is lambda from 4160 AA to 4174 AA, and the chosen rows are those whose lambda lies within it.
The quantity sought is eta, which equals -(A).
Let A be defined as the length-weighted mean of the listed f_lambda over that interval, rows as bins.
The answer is -6.7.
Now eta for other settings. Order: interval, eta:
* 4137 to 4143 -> -7.0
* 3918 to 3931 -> -7.6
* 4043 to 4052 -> -6.8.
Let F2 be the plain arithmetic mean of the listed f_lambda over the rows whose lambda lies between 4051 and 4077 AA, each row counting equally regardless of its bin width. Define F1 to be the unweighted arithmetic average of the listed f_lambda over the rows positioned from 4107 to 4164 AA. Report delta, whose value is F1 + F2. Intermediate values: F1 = 7.01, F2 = 6.83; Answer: 13.8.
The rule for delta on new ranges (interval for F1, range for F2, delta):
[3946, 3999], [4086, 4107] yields 14.6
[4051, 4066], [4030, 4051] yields 13.6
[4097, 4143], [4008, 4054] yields 14.0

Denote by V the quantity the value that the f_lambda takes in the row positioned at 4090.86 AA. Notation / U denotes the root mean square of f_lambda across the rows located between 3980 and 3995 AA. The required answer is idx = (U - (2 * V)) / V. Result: -1.03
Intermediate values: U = 7.0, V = 7.194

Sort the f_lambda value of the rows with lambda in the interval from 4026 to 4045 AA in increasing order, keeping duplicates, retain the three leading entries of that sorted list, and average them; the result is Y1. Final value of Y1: 6.59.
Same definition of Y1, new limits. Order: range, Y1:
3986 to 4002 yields 6.76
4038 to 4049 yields 6.73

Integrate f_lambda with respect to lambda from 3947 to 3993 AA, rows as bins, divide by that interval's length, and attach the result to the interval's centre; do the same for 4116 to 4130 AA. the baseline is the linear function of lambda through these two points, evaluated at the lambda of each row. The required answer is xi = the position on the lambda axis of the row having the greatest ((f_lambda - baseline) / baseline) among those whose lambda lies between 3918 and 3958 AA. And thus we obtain 3930.20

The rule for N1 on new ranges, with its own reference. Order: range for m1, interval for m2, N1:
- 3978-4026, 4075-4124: 0.01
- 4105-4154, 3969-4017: -0.07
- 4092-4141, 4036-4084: 0.63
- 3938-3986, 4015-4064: -0.01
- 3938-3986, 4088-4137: 0.04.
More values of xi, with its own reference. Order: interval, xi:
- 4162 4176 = 4172.68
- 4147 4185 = 4172.68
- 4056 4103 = 4102.18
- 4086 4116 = 4102.18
